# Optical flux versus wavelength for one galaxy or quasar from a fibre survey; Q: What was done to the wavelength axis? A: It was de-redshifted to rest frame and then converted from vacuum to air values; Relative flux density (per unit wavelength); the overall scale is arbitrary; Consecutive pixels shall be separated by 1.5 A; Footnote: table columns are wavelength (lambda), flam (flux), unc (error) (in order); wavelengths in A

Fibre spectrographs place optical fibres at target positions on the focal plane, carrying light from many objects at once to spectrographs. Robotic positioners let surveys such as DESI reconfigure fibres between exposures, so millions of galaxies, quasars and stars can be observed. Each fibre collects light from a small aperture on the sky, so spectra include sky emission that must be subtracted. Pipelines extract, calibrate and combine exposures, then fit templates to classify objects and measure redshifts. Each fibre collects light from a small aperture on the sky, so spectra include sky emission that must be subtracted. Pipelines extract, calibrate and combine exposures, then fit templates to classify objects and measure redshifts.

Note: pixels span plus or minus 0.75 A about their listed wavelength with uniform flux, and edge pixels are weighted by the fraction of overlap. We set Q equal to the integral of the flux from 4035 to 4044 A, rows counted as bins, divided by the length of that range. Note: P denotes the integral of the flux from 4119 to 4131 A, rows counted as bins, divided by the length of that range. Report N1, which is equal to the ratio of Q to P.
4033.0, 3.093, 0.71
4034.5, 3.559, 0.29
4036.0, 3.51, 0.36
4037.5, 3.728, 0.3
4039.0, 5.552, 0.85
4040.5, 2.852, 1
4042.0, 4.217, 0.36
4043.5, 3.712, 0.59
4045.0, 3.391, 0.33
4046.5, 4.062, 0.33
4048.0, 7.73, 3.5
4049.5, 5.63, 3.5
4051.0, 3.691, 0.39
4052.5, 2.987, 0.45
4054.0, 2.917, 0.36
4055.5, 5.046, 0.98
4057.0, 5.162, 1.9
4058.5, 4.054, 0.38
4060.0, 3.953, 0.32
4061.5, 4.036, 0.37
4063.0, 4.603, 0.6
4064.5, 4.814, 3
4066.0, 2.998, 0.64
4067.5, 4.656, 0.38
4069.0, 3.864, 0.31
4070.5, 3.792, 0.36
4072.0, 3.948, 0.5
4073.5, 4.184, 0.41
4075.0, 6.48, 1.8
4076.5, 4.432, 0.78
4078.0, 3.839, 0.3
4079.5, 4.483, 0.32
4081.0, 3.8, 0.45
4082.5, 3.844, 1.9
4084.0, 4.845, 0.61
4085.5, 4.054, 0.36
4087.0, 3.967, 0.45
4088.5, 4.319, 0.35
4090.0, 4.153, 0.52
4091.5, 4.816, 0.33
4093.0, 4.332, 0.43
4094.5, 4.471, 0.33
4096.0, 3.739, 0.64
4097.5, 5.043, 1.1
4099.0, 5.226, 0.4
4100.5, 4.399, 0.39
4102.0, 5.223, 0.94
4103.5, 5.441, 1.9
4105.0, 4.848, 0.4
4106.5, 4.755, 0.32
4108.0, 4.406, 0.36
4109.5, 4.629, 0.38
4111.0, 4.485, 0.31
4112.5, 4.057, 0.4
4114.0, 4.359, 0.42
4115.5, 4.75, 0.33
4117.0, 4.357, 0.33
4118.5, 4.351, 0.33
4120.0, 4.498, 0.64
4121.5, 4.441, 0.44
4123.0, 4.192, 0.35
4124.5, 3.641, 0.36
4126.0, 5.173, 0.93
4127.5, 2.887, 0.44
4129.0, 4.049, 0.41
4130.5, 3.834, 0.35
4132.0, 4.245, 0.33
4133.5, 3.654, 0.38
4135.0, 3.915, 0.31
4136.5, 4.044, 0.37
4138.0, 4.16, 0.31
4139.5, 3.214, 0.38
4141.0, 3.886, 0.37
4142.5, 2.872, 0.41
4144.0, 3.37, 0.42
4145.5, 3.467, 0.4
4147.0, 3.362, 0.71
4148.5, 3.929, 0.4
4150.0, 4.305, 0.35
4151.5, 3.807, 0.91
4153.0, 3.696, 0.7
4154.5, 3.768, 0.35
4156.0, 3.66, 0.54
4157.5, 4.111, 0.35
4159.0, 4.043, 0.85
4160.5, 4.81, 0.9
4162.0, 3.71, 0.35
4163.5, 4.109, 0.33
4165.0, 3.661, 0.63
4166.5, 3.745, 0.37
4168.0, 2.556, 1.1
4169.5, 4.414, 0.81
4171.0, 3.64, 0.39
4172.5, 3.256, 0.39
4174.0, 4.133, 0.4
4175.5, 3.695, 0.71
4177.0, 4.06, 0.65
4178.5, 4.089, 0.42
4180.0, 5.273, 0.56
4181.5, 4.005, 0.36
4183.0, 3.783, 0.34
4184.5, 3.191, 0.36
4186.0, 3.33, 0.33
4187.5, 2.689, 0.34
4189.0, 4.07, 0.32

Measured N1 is 0.96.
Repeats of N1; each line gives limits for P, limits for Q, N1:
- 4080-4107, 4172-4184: 0.89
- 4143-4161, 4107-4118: 1.16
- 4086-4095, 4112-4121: 1.02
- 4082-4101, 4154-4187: 0.88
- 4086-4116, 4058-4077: 0.94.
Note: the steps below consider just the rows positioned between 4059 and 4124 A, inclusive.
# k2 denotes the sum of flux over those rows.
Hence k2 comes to 190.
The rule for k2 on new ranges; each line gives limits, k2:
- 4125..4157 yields 79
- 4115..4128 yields 38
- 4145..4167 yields 58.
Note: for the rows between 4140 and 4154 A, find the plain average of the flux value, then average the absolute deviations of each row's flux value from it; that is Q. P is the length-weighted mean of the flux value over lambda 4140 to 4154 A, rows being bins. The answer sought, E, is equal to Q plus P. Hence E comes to 4.0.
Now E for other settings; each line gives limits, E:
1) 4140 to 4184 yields 4.2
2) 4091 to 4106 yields 5.2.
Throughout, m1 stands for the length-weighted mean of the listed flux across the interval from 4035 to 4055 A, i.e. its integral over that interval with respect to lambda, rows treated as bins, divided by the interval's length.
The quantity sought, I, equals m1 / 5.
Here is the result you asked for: 0.83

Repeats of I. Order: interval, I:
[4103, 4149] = 0.82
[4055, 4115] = 0.89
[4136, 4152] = 0.73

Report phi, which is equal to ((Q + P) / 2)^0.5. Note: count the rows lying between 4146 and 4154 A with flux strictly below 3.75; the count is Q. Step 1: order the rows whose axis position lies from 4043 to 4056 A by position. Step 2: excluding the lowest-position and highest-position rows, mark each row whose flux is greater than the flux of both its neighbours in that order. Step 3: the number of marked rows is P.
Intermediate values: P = 1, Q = 2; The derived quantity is 1.2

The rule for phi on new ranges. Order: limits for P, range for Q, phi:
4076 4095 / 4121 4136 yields 1.9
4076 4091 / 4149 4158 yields 1.6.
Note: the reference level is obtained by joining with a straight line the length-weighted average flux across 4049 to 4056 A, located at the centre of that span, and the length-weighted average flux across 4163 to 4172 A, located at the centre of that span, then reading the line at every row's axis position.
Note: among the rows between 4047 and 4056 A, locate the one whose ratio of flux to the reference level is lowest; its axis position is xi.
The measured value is 4054.0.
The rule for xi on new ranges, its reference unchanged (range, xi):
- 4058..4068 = 4066.0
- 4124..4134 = 4127.5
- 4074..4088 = 4081.0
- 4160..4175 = 4168.0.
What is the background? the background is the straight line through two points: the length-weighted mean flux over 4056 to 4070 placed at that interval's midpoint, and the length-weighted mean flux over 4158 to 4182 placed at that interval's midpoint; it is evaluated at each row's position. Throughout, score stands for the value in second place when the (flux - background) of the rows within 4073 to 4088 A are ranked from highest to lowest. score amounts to 0.7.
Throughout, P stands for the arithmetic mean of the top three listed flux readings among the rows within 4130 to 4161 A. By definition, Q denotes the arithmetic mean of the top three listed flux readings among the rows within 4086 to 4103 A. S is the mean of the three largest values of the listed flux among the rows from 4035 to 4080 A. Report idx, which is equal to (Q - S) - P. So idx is -5.9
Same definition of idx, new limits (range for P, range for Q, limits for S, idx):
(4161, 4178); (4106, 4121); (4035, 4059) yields -5.8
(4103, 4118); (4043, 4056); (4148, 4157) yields -2.9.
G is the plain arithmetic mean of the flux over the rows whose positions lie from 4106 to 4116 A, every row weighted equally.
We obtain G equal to 4.49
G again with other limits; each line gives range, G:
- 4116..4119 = 4.35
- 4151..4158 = 3.81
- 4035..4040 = 4.26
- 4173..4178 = 3.96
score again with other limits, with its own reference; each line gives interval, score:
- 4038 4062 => 1.3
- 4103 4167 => 1.1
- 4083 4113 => 1.1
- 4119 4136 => 0.4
